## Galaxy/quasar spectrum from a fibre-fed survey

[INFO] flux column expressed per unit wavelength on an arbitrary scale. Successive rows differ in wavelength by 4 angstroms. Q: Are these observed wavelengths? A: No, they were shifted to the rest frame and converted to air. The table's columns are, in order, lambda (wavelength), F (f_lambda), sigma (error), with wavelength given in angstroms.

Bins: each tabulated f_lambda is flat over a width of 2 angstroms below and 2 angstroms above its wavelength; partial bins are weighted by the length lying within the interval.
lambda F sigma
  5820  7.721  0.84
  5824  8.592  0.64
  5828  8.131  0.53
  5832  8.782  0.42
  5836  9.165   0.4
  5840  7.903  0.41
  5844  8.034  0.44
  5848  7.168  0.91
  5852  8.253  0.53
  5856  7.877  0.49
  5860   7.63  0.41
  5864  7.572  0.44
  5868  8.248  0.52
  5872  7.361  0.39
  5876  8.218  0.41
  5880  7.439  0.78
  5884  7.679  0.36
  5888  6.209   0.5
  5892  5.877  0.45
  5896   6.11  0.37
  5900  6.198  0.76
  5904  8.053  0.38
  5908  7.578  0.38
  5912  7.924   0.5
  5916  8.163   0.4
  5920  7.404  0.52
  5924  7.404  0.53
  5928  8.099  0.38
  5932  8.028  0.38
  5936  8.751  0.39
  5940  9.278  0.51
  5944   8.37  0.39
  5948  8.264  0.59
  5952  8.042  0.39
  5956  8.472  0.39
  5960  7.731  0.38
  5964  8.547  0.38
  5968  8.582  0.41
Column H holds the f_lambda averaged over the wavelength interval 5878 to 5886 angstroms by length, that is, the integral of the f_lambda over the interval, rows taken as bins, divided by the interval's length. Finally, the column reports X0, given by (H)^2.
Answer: 57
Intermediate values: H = 7.6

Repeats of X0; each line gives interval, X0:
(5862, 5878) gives 62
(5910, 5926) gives 60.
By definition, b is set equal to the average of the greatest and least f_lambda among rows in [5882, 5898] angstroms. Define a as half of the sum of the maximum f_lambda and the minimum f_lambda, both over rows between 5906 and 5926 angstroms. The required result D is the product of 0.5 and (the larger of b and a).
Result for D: 3.89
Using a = 7.78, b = 6.8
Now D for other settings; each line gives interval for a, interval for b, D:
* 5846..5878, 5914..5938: 4.04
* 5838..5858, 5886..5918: 3.86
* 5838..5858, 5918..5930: 3.88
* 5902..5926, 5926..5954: 4.33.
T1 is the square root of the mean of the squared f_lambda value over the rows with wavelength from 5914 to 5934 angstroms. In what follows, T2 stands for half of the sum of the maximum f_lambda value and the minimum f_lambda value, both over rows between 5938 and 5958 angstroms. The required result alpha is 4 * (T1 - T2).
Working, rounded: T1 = 7.8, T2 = 8.66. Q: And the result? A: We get -3.3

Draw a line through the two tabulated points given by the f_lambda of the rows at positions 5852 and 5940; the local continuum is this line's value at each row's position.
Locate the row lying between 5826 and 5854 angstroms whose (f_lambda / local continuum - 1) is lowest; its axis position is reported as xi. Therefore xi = 5848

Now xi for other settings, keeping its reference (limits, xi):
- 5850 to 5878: 5872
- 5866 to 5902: 5892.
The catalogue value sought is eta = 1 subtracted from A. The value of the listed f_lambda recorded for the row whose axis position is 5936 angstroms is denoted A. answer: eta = 7.8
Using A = 8.751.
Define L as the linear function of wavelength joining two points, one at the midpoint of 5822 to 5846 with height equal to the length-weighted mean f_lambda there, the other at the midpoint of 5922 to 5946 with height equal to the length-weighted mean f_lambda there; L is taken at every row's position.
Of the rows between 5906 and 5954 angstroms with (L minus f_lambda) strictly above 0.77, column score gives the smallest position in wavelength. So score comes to 5908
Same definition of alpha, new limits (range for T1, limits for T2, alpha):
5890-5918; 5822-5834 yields -5.1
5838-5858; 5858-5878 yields 0.2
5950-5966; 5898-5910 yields 4.3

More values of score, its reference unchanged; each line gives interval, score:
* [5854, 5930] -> 5860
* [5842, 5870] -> 5848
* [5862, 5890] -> 5864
